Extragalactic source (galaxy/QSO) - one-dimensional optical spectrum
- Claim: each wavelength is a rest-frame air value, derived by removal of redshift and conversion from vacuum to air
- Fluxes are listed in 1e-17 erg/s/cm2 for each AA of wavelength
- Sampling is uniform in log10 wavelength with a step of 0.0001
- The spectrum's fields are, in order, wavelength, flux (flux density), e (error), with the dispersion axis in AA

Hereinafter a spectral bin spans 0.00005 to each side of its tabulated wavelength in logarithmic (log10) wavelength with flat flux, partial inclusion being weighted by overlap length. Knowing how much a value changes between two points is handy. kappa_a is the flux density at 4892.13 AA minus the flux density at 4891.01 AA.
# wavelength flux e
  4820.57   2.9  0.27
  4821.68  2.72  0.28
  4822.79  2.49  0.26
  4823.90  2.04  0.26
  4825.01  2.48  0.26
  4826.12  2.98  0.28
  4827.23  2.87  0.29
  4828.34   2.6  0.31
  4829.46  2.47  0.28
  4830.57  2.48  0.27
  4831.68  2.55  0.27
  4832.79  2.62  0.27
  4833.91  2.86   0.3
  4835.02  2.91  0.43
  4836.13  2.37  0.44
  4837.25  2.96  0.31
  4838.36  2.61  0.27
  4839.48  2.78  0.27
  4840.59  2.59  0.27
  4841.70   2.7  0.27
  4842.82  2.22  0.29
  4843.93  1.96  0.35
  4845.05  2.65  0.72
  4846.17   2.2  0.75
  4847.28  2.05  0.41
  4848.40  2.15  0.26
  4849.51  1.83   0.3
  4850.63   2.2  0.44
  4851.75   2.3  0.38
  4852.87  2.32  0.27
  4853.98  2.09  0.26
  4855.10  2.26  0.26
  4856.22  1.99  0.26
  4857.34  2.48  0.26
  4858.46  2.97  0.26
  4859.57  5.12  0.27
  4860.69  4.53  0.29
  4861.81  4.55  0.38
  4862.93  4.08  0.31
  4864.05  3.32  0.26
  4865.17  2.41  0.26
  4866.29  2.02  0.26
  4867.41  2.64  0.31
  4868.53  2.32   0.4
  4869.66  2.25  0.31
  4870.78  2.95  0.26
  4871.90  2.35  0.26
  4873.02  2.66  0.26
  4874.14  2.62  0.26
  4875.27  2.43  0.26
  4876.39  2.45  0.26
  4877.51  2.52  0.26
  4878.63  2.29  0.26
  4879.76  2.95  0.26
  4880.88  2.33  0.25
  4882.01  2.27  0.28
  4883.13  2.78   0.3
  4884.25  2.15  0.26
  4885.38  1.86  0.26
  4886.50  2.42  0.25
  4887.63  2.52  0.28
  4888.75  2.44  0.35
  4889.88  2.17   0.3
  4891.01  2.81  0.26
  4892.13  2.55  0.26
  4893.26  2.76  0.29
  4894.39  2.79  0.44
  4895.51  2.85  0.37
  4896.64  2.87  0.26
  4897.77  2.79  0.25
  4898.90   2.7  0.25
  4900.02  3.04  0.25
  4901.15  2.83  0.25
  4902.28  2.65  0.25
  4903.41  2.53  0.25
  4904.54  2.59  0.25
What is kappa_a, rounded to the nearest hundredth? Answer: -0.26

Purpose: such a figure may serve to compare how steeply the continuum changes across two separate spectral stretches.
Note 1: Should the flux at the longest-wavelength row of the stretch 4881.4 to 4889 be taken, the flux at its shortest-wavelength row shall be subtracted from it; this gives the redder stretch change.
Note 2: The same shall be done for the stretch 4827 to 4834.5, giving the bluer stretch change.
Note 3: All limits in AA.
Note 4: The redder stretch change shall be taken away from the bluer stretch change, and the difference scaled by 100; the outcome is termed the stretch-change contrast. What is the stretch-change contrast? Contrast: -18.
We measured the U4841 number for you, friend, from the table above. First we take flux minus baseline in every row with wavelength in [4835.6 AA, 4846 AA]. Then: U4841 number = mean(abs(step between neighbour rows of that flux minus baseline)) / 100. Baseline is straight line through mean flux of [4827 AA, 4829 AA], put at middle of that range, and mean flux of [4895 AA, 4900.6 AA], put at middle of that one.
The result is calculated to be 0.0035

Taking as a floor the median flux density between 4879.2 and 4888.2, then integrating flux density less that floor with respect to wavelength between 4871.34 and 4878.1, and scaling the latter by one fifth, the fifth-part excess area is 0.2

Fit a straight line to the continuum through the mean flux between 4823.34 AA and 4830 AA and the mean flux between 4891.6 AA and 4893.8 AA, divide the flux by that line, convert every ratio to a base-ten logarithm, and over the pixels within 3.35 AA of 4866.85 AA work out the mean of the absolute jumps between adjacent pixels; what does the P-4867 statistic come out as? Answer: 0.080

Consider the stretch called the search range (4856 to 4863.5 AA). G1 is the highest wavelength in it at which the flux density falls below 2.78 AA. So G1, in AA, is 4857.34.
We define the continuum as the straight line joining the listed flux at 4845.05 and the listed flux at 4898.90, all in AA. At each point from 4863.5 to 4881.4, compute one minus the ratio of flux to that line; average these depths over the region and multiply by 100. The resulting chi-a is 5.4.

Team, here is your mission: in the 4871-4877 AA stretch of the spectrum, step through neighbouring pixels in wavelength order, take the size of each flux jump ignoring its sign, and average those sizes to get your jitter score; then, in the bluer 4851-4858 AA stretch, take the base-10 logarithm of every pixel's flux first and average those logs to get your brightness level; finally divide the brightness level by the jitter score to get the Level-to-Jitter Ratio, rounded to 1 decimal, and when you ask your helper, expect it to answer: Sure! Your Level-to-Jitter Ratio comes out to 2.5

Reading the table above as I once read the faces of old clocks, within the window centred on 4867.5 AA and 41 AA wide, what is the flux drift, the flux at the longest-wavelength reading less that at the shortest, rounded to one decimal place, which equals 0.5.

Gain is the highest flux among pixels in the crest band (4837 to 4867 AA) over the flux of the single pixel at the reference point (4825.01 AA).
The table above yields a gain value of 2.1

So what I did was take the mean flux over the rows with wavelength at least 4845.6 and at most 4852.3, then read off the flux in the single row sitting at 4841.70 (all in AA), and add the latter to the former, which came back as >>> 4.82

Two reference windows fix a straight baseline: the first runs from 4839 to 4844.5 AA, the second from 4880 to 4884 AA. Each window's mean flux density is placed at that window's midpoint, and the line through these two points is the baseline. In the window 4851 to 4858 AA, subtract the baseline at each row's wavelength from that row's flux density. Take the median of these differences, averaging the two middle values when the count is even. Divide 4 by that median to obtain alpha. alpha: -23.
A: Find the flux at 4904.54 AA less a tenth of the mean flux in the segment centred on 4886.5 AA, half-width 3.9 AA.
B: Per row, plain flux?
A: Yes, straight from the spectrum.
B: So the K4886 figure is 2.36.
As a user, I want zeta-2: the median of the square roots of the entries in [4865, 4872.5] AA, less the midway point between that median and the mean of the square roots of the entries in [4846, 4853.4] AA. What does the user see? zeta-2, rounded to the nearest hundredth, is 0.03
